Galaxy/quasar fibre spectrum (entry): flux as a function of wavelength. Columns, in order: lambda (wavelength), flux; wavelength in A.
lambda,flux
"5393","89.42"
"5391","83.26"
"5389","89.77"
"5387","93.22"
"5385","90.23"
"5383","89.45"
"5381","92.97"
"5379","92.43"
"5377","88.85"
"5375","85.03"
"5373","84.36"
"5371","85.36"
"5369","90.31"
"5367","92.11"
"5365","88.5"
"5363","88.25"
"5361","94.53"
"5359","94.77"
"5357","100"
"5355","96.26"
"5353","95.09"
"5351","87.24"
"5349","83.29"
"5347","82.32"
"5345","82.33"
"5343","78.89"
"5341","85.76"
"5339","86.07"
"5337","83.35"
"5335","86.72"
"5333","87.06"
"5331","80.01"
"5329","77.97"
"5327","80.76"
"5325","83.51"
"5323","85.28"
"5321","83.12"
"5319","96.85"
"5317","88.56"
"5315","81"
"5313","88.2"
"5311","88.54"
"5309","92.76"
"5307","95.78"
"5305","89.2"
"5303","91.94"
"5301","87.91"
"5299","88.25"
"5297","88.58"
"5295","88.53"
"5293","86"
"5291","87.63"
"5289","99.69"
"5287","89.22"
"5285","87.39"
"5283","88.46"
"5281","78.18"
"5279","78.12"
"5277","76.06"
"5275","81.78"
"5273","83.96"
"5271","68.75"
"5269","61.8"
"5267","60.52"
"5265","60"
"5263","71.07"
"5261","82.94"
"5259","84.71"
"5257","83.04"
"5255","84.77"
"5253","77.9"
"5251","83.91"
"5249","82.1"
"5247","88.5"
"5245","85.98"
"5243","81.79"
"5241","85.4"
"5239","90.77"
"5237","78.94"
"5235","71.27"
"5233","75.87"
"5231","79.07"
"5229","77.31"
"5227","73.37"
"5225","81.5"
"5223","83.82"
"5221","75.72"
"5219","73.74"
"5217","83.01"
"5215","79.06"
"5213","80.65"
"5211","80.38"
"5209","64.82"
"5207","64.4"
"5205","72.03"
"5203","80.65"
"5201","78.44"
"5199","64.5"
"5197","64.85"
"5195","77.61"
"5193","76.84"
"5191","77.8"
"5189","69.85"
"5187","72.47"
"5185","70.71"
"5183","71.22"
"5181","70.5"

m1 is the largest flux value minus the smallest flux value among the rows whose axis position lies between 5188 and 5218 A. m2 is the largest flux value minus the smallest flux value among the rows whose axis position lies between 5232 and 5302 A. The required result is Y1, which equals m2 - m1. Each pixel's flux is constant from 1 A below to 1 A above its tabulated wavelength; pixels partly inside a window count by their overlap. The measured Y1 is 21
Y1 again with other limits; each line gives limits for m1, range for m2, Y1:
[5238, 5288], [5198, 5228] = -11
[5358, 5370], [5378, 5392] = 3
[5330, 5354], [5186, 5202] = -2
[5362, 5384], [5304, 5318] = 6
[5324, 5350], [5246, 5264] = 8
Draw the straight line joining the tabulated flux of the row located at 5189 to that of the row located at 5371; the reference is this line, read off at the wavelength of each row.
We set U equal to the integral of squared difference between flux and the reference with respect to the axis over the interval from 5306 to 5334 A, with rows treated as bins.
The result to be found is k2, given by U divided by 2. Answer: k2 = 925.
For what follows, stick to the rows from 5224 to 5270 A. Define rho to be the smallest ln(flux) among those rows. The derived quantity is 4.09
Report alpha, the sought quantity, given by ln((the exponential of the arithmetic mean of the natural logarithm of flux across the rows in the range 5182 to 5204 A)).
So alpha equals 4.29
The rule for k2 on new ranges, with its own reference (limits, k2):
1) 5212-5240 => 812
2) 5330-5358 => 628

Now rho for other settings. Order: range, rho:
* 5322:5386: 4.36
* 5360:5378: 4.44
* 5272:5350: 4.33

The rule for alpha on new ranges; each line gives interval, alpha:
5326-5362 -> 4.46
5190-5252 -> 4.35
